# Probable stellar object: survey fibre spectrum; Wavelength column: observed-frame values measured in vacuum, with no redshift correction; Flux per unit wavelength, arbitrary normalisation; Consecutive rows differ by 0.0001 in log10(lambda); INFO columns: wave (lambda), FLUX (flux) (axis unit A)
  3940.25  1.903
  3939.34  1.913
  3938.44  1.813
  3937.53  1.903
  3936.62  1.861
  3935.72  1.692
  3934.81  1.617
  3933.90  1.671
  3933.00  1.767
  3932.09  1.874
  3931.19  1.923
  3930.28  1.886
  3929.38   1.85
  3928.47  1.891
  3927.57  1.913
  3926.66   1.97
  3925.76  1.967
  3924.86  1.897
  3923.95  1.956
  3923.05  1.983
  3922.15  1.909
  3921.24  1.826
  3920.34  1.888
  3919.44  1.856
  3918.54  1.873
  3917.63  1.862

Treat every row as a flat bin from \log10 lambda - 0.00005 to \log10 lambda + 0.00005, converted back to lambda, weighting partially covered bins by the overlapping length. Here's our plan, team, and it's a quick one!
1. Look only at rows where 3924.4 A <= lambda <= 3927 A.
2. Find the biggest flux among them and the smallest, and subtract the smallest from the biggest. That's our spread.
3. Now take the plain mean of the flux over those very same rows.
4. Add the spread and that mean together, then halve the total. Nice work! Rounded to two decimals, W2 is 1.01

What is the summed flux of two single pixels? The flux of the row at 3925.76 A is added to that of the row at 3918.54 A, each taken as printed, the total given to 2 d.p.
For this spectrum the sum 3.84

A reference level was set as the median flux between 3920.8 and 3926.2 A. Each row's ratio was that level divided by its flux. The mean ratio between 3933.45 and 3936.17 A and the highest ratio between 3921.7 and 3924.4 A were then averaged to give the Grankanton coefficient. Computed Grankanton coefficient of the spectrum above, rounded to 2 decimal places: 1.09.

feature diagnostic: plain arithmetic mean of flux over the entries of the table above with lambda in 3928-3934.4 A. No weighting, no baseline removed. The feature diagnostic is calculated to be 1.84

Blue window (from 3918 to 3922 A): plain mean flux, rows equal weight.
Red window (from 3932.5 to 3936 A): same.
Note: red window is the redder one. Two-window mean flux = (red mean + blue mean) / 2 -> 1.77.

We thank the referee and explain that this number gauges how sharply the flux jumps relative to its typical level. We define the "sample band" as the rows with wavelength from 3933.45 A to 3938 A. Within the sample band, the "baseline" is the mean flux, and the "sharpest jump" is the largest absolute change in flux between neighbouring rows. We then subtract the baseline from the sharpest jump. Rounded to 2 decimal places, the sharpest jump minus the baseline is -1.58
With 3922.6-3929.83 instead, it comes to -1.86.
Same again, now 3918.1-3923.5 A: -1.81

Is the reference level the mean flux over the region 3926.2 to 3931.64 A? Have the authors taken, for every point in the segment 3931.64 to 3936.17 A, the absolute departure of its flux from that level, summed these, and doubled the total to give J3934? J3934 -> 1.81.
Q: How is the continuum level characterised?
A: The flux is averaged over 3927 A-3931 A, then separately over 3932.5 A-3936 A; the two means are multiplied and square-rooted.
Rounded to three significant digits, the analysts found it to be 1.78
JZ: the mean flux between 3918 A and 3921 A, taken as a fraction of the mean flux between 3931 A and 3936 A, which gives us 1.07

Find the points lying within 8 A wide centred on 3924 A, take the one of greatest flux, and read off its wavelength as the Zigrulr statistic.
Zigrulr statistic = 3923.05 A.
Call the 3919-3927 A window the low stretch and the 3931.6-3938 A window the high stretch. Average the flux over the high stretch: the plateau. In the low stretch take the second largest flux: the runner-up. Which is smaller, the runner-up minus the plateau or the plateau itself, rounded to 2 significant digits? 0.20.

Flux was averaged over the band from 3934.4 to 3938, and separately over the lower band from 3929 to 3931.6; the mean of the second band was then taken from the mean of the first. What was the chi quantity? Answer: -0.12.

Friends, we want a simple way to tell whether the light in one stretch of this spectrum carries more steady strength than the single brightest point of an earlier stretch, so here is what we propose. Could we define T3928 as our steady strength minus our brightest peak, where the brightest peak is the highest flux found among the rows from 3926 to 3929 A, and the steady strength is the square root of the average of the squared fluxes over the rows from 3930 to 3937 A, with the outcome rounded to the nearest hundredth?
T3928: -0.18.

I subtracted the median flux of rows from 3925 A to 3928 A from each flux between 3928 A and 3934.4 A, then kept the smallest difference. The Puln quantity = -0.30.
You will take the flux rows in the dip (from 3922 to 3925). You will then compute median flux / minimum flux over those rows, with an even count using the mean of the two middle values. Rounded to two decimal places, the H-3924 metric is 1.02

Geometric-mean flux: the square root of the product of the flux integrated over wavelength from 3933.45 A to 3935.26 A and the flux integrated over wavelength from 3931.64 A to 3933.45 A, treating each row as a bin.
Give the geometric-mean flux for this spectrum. 3.13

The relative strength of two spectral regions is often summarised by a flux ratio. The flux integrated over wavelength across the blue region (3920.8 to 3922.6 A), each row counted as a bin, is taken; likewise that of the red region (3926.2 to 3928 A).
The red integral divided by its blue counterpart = 1.04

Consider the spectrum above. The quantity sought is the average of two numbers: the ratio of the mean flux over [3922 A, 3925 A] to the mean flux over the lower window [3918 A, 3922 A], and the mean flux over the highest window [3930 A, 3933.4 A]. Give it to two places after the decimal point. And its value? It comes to 1.45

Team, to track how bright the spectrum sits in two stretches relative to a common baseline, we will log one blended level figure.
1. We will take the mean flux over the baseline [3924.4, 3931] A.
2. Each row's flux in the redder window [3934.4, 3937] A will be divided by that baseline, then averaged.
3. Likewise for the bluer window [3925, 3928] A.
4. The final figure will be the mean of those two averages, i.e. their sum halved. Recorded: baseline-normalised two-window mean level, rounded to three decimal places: 0.961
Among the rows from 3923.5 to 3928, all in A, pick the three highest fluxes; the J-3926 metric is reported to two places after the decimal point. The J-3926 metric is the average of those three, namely 1.96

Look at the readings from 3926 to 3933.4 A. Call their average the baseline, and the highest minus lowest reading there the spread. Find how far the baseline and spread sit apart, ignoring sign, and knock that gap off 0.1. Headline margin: -1.58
